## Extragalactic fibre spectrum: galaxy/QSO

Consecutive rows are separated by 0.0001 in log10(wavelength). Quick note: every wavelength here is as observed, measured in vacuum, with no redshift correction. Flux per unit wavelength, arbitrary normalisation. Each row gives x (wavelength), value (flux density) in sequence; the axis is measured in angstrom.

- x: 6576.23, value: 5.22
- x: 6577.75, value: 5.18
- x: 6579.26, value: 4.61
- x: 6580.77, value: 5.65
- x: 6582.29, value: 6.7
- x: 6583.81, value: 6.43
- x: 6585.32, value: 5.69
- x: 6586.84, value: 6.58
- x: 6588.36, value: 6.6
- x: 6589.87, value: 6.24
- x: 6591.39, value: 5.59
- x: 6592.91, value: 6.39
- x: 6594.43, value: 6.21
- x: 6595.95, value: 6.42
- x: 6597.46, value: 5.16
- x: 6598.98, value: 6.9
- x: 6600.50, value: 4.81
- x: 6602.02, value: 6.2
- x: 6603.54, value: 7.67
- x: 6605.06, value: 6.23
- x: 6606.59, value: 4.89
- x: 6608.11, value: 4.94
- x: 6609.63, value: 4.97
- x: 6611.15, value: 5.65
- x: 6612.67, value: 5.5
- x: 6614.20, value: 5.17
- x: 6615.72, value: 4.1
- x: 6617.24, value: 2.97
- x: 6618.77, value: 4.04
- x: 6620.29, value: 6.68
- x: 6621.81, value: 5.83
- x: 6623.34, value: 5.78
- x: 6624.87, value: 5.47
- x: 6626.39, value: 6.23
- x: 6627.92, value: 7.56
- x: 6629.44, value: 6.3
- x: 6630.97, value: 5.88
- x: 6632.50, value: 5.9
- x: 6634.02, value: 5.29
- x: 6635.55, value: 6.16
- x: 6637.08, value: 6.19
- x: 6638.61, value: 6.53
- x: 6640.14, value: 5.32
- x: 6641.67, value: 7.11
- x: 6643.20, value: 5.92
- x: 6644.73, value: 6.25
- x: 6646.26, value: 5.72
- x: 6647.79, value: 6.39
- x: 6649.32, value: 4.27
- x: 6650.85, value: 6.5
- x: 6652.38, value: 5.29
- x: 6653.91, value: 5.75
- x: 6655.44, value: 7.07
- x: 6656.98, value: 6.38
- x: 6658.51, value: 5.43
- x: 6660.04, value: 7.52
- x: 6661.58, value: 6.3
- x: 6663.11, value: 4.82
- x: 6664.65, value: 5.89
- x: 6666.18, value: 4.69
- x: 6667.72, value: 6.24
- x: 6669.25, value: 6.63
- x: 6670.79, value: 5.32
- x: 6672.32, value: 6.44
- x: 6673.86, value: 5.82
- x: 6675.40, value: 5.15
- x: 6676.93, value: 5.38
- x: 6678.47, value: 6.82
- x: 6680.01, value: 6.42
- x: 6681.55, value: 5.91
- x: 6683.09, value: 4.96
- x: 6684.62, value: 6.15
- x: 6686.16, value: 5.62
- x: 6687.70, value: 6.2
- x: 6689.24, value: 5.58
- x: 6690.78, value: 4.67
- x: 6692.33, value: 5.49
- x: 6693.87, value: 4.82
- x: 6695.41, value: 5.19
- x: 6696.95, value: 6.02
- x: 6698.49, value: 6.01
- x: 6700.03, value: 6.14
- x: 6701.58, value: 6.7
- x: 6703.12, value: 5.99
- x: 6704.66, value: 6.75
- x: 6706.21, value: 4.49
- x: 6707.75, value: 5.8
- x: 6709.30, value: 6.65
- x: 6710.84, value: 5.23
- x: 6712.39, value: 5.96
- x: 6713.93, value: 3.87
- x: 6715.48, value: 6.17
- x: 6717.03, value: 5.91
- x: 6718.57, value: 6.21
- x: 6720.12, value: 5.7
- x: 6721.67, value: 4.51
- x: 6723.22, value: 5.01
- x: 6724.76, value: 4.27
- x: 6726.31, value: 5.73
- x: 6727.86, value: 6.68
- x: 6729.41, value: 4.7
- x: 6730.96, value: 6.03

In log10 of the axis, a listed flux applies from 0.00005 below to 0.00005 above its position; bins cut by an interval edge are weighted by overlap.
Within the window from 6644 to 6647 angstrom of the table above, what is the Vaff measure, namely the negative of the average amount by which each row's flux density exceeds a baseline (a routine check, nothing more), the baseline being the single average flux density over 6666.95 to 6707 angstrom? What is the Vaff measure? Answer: -0.18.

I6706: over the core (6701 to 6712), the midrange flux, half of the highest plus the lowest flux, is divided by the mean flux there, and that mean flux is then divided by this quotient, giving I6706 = 6.3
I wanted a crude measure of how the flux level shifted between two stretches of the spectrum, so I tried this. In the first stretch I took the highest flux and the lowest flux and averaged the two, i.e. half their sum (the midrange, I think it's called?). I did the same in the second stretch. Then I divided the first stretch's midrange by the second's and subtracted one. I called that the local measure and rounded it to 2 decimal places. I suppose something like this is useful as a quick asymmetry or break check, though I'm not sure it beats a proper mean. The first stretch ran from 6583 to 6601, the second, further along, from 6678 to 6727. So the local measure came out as 0.10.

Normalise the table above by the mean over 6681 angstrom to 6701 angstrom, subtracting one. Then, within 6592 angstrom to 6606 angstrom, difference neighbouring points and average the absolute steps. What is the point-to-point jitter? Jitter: 0.218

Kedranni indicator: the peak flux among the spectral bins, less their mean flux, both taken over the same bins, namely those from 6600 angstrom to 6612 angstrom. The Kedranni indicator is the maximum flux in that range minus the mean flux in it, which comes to 2.0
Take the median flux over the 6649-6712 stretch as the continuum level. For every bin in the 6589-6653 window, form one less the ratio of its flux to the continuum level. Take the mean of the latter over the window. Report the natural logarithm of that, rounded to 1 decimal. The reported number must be -4.0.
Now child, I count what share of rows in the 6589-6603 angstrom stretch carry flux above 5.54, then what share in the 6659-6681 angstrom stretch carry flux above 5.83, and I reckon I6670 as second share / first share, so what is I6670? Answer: 0.73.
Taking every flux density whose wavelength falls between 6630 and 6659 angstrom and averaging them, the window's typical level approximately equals 5.97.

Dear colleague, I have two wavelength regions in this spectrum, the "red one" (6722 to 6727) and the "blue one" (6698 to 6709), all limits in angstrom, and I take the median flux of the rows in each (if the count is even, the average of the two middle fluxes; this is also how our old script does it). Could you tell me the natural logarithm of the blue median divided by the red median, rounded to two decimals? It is 0.18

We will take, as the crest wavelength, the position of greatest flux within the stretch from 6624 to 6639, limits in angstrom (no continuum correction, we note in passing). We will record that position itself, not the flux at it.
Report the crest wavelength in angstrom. 6627.92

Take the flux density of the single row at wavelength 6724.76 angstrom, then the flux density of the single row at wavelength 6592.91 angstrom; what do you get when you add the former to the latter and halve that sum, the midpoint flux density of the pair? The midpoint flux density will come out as 5.3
